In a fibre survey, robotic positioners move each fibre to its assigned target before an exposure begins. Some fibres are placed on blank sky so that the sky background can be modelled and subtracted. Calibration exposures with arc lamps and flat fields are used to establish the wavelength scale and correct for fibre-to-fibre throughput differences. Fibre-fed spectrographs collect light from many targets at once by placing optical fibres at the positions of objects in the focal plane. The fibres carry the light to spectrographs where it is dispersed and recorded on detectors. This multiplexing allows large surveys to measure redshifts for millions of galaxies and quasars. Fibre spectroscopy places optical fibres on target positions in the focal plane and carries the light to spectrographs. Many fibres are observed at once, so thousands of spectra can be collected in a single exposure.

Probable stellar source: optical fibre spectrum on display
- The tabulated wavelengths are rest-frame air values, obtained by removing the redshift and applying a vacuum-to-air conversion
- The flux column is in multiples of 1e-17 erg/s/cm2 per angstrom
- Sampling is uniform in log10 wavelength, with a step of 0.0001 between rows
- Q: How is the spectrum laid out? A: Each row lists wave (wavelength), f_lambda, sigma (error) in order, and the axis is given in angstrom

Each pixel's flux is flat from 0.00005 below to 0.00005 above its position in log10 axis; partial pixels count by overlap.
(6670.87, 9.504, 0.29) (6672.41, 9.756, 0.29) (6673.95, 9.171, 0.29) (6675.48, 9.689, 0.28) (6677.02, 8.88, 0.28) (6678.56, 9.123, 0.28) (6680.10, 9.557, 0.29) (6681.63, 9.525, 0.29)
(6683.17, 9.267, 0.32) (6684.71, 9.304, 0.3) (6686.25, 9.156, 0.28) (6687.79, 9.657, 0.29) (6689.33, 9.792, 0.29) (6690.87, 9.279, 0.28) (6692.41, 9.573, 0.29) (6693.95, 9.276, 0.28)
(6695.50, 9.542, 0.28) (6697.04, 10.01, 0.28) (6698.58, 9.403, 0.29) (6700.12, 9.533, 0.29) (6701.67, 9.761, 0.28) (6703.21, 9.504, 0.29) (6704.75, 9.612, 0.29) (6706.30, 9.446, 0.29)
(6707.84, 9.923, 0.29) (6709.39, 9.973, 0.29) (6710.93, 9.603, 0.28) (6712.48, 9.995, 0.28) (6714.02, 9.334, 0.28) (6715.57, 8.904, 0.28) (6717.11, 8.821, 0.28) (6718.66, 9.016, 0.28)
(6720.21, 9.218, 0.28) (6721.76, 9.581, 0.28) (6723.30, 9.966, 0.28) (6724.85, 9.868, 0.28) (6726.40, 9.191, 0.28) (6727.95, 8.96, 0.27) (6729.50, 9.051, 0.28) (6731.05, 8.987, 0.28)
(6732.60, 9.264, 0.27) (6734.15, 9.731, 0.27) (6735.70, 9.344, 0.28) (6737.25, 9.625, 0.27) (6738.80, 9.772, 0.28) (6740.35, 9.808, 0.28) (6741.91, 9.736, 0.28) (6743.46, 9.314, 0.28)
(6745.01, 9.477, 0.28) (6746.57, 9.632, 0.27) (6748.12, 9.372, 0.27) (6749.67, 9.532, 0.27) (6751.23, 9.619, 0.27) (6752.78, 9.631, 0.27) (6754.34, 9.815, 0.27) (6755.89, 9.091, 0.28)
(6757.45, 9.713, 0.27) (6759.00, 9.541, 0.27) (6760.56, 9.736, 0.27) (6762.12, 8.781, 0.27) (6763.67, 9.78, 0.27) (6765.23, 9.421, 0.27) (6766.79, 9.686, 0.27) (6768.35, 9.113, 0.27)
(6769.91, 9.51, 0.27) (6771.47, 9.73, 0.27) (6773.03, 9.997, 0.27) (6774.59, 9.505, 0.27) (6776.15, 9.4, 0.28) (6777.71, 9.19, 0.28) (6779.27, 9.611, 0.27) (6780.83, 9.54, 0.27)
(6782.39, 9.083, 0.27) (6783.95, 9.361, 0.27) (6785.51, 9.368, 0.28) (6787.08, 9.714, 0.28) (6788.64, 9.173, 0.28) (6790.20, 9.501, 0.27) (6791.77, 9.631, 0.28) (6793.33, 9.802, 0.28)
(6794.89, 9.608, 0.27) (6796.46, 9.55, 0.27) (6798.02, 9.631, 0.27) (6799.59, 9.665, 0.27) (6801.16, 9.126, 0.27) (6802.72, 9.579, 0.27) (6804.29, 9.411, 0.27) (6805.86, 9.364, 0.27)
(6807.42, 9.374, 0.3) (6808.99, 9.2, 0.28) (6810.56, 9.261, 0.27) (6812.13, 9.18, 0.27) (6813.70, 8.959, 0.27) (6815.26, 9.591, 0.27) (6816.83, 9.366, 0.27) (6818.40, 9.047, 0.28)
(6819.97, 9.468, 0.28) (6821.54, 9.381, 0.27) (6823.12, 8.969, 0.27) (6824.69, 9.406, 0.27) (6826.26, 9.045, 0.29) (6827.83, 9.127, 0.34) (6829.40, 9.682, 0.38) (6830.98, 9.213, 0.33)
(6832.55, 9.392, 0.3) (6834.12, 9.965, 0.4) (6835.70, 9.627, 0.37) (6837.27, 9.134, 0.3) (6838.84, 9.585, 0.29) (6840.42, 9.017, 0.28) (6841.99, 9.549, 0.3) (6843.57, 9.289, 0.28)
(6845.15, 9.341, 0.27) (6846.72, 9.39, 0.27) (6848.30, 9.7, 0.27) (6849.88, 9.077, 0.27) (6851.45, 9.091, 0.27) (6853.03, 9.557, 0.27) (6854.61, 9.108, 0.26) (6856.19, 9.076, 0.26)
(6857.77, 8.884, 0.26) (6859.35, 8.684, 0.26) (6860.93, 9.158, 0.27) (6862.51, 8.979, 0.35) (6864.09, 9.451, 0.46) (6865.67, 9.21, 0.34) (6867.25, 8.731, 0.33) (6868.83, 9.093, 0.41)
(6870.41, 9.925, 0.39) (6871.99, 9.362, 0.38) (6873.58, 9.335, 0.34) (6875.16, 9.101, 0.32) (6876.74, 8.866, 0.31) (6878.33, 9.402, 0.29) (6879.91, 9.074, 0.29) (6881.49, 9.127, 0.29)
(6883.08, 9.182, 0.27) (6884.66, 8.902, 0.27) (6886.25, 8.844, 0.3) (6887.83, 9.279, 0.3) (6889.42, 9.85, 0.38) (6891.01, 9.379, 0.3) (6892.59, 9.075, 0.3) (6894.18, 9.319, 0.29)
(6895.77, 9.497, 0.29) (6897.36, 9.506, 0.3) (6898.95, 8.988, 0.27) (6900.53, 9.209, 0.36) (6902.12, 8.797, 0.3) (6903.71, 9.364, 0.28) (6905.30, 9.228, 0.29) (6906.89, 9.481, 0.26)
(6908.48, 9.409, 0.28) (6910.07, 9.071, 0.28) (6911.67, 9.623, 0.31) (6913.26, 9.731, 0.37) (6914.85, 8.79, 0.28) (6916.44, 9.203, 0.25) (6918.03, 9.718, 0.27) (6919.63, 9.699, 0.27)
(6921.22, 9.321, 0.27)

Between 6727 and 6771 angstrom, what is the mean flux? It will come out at 9.47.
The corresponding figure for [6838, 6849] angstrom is 9.41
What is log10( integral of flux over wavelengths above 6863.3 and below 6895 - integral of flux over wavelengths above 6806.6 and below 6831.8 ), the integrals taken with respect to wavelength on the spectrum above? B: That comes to 1.8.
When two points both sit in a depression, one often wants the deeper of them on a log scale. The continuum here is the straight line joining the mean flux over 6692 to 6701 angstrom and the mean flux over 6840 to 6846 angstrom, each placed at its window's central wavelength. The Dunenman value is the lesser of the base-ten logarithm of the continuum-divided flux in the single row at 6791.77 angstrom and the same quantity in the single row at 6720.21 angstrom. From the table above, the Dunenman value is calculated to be -0.014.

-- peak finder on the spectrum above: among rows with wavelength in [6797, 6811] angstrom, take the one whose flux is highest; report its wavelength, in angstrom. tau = 6799.59 angstrom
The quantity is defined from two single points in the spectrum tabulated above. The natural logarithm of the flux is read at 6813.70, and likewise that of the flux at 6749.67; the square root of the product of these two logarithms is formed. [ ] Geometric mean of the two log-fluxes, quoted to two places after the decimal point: 2.22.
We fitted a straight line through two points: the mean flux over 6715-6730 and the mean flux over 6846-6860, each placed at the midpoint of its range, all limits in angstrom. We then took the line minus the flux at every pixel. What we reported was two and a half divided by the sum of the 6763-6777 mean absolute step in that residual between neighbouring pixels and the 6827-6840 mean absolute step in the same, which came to 3.2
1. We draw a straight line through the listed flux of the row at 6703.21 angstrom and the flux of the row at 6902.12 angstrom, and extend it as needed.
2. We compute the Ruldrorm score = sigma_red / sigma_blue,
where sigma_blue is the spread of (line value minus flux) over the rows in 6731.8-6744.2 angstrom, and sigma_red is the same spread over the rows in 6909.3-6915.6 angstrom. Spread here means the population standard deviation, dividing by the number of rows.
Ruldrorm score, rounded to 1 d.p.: 1.8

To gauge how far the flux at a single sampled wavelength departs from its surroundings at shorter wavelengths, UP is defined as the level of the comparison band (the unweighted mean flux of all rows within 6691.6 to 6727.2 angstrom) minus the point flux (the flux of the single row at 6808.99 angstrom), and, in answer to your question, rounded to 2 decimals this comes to 0.32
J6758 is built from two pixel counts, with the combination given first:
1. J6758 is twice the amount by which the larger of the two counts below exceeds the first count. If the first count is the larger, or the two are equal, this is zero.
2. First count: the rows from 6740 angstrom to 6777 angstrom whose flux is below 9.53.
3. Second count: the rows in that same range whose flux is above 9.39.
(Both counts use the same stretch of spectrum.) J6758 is 18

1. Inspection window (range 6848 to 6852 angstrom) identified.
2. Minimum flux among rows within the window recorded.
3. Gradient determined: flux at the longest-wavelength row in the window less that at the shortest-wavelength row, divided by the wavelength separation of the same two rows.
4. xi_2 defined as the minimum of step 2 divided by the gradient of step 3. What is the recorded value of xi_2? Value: -47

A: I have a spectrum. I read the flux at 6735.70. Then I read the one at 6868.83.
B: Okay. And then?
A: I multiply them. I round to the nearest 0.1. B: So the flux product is 85.0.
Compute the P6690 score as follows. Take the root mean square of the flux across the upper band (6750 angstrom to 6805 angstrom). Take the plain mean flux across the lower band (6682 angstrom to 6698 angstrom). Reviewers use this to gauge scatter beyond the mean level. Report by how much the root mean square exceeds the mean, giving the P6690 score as 0.02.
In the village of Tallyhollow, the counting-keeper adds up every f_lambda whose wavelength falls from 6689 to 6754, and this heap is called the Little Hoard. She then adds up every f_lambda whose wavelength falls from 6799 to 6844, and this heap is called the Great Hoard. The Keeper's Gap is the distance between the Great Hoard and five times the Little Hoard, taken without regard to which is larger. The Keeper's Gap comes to 1724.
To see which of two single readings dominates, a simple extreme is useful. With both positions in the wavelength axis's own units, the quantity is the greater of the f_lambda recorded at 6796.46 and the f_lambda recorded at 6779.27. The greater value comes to 9.6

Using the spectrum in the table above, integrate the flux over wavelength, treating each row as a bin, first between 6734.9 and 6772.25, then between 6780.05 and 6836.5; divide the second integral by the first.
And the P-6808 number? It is 1.5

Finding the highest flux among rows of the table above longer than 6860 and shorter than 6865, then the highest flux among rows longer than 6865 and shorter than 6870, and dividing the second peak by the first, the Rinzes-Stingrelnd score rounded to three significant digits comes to 0.975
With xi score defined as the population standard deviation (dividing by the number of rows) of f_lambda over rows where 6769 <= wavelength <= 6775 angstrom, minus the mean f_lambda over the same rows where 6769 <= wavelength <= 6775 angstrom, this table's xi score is -9.5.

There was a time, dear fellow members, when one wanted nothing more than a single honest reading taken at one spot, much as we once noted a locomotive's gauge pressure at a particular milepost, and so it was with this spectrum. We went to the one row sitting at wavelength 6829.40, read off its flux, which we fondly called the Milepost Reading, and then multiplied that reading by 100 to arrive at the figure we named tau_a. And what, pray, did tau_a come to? 968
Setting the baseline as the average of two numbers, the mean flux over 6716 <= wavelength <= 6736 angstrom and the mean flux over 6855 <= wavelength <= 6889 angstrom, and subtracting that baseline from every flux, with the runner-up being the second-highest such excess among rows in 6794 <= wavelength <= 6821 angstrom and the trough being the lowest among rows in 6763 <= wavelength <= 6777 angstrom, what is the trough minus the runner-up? -0.52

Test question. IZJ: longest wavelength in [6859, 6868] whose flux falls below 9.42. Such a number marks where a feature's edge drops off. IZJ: 6867.25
